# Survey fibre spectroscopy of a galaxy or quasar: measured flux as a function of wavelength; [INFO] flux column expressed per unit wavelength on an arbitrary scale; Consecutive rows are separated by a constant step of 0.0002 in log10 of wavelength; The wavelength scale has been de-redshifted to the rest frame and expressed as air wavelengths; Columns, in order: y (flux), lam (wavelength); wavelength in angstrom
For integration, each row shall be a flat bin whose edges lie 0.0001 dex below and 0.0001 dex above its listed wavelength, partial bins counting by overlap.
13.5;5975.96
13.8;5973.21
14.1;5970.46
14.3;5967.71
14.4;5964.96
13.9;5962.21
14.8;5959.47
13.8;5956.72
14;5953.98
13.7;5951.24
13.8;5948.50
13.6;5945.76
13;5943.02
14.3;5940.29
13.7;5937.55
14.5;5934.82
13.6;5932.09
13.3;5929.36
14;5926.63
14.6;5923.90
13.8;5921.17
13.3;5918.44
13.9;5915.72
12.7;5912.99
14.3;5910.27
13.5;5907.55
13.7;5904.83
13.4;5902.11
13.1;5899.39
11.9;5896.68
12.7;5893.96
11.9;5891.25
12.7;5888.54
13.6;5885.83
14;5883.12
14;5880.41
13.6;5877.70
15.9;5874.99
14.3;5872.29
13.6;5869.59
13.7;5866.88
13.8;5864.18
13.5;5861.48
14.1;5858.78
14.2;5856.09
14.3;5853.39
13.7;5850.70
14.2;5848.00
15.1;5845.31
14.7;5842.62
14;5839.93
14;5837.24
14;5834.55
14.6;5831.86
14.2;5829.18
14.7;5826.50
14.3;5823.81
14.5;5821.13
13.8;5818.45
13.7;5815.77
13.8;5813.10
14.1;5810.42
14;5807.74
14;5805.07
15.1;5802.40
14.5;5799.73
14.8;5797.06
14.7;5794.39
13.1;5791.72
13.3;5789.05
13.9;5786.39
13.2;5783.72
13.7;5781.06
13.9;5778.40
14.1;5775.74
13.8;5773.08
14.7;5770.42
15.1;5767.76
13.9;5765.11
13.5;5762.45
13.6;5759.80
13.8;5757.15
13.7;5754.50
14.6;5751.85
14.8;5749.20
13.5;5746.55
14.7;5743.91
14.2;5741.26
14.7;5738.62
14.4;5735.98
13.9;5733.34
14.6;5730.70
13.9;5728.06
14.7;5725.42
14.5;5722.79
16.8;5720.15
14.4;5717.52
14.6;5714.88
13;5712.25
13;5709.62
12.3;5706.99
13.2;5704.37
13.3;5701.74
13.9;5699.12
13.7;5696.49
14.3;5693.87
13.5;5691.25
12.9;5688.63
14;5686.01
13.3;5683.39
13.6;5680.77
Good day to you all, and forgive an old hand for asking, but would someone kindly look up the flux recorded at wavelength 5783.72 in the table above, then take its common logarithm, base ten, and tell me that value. 1.121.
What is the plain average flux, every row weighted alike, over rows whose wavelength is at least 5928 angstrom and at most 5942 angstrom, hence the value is 13.9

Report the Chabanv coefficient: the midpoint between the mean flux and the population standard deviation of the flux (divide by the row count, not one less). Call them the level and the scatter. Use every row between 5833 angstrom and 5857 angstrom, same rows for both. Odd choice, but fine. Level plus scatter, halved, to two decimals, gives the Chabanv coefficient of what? 7.32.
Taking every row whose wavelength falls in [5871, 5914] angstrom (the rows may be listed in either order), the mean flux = 13.5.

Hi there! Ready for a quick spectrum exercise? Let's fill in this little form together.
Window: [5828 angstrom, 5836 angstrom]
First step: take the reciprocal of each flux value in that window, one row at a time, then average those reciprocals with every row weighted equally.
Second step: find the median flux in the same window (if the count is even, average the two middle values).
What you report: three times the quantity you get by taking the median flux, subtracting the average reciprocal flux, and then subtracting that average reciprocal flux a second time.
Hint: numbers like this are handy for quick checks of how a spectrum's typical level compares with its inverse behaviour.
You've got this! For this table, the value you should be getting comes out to 42.2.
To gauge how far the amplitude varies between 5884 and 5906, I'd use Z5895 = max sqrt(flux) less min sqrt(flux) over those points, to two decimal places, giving 0.25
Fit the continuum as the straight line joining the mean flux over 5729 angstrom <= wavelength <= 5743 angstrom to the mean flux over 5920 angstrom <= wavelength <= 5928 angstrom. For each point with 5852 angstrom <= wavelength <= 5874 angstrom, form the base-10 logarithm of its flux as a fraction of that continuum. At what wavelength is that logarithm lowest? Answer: 5861.48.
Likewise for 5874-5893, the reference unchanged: 5891.25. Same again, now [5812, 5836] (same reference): 5815.77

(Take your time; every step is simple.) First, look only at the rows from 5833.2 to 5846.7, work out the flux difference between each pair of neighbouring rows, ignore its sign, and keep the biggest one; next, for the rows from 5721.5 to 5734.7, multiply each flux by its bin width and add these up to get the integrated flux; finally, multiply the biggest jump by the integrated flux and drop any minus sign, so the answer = 132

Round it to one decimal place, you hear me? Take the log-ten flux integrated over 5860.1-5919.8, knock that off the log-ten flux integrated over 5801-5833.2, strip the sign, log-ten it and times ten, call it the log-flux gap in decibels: 14.8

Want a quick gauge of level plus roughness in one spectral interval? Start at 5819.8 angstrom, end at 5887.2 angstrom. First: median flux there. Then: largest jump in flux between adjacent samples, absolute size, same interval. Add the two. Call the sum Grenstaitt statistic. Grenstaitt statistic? 16.4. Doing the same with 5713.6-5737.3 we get 16.9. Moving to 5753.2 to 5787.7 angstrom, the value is 15.0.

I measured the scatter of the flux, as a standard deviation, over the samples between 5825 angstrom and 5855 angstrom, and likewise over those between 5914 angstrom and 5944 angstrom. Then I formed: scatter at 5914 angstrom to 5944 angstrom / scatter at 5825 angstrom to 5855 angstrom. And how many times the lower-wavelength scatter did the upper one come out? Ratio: 1.24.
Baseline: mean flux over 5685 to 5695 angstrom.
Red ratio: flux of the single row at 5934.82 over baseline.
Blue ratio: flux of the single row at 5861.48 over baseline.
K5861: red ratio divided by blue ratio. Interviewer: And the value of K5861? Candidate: 1.07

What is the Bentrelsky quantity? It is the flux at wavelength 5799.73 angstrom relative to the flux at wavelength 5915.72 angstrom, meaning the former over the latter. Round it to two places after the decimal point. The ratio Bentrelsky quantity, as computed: 1.04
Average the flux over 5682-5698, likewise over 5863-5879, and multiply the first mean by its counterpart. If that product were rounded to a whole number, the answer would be 193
